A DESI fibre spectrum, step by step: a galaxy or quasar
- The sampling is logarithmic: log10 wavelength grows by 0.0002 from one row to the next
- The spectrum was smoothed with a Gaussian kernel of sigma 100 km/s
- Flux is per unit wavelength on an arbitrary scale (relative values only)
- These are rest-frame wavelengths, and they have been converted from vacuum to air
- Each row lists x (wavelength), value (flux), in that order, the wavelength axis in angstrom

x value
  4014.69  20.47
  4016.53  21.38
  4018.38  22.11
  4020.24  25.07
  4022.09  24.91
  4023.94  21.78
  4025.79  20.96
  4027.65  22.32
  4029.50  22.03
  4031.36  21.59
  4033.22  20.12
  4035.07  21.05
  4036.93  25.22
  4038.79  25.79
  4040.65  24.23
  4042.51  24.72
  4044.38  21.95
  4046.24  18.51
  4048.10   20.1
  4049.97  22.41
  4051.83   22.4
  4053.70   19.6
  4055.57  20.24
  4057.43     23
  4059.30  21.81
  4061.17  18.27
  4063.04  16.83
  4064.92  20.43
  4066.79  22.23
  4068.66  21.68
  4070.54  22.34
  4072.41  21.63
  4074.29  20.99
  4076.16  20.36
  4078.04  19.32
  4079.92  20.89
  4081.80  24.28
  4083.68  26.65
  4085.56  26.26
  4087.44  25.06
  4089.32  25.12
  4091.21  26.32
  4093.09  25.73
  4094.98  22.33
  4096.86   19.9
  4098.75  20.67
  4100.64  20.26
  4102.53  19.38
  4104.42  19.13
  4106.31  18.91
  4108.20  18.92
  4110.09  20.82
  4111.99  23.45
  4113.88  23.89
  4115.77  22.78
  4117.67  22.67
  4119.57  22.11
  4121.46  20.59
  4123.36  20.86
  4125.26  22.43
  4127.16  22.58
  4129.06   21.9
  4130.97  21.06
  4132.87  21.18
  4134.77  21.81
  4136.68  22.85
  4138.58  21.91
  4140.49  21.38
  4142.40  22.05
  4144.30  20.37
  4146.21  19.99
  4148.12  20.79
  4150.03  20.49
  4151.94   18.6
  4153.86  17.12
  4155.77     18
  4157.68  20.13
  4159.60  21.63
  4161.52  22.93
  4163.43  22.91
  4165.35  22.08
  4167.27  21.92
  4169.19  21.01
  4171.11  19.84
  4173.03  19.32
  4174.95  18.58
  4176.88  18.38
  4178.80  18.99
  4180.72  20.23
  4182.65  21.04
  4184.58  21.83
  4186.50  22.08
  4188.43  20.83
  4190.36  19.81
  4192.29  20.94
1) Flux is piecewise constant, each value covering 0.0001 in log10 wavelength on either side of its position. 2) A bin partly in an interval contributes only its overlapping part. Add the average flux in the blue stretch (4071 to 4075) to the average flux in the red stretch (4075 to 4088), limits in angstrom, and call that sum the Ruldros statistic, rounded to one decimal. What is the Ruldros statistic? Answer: 44.6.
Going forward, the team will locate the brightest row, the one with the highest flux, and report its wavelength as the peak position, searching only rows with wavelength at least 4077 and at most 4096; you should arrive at 4083.68 angstrom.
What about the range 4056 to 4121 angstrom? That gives 4083.68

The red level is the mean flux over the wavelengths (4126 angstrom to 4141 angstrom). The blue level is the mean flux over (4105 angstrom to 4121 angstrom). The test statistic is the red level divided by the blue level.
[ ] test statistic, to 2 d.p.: 1.01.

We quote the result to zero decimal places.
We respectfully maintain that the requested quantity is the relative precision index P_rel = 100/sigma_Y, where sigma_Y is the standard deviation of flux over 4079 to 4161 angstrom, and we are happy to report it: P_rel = 44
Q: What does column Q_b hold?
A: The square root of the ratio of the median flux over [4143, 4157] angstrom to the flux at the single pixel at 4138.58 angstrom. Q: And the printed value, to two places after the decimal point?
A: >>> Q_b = 0.96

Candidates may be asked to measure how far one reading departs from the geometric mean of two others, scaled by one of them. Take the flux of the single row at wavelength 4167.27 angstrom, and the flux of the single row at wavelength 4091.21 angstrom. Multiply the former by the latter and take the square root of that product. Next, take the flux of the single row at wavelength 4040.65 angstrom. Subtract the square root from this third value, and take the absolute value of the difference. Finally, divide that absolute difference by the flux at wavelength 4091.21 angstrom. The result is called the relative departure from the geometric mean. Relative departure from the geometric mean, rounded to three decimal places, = 0.008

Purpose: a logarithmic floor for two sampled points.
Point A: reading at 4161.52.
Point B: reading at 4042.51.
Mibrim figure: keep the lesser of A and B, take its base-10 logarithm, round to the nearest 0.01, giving 1.36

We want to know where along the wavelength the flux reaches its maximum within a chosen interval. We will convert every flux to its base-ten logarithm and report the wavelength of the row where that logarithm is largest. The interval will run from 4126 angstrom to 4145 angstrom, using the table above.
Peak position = 4136.68 angstrom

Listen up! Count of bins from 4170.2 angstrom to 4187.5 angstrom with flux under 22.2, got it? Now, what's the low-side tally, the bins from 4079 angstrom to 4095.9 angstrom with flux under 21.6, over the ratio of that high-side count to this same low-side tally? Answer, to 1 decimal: 0.1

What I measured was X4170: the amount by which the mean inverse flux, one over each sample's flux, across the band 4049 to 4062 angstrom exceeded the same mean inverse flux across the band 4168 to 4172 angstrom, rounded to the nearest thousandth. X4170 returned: -0.001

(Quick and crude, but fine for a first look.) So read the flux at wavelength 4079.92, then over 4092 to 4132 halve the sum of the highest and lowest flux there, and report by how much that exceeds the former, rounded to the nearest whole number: 1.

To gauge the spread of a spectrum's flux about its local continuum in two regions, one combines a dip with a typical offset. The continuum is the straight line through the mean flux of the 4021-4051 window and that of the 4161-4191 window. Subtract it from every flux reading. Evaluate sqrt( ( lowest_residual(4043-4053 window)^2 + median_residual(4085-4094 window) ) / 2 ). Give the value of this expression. 3.0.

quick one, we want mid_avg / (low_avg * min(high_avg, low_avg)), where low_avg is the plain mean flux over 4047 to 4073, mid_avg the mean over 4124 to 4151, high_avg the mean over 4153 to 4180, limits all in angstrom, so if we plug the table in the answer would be 0.0508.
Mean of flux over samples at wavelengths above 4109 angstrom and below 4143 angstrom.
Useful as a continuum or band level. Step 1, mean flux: 22.0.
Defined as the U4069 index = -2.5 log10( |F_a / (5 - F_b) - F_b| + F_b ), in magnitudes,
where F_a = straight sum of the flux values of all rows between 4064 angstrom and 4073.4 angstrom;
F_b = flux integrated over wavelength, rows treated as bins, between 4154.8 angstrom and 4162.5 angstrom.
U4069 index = -6.3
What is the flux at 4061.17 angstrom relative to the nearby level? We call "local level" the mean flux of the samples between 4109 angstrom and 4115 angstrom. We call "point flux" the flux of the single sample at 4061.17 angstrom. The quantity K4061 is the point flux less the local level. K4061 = -4.4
